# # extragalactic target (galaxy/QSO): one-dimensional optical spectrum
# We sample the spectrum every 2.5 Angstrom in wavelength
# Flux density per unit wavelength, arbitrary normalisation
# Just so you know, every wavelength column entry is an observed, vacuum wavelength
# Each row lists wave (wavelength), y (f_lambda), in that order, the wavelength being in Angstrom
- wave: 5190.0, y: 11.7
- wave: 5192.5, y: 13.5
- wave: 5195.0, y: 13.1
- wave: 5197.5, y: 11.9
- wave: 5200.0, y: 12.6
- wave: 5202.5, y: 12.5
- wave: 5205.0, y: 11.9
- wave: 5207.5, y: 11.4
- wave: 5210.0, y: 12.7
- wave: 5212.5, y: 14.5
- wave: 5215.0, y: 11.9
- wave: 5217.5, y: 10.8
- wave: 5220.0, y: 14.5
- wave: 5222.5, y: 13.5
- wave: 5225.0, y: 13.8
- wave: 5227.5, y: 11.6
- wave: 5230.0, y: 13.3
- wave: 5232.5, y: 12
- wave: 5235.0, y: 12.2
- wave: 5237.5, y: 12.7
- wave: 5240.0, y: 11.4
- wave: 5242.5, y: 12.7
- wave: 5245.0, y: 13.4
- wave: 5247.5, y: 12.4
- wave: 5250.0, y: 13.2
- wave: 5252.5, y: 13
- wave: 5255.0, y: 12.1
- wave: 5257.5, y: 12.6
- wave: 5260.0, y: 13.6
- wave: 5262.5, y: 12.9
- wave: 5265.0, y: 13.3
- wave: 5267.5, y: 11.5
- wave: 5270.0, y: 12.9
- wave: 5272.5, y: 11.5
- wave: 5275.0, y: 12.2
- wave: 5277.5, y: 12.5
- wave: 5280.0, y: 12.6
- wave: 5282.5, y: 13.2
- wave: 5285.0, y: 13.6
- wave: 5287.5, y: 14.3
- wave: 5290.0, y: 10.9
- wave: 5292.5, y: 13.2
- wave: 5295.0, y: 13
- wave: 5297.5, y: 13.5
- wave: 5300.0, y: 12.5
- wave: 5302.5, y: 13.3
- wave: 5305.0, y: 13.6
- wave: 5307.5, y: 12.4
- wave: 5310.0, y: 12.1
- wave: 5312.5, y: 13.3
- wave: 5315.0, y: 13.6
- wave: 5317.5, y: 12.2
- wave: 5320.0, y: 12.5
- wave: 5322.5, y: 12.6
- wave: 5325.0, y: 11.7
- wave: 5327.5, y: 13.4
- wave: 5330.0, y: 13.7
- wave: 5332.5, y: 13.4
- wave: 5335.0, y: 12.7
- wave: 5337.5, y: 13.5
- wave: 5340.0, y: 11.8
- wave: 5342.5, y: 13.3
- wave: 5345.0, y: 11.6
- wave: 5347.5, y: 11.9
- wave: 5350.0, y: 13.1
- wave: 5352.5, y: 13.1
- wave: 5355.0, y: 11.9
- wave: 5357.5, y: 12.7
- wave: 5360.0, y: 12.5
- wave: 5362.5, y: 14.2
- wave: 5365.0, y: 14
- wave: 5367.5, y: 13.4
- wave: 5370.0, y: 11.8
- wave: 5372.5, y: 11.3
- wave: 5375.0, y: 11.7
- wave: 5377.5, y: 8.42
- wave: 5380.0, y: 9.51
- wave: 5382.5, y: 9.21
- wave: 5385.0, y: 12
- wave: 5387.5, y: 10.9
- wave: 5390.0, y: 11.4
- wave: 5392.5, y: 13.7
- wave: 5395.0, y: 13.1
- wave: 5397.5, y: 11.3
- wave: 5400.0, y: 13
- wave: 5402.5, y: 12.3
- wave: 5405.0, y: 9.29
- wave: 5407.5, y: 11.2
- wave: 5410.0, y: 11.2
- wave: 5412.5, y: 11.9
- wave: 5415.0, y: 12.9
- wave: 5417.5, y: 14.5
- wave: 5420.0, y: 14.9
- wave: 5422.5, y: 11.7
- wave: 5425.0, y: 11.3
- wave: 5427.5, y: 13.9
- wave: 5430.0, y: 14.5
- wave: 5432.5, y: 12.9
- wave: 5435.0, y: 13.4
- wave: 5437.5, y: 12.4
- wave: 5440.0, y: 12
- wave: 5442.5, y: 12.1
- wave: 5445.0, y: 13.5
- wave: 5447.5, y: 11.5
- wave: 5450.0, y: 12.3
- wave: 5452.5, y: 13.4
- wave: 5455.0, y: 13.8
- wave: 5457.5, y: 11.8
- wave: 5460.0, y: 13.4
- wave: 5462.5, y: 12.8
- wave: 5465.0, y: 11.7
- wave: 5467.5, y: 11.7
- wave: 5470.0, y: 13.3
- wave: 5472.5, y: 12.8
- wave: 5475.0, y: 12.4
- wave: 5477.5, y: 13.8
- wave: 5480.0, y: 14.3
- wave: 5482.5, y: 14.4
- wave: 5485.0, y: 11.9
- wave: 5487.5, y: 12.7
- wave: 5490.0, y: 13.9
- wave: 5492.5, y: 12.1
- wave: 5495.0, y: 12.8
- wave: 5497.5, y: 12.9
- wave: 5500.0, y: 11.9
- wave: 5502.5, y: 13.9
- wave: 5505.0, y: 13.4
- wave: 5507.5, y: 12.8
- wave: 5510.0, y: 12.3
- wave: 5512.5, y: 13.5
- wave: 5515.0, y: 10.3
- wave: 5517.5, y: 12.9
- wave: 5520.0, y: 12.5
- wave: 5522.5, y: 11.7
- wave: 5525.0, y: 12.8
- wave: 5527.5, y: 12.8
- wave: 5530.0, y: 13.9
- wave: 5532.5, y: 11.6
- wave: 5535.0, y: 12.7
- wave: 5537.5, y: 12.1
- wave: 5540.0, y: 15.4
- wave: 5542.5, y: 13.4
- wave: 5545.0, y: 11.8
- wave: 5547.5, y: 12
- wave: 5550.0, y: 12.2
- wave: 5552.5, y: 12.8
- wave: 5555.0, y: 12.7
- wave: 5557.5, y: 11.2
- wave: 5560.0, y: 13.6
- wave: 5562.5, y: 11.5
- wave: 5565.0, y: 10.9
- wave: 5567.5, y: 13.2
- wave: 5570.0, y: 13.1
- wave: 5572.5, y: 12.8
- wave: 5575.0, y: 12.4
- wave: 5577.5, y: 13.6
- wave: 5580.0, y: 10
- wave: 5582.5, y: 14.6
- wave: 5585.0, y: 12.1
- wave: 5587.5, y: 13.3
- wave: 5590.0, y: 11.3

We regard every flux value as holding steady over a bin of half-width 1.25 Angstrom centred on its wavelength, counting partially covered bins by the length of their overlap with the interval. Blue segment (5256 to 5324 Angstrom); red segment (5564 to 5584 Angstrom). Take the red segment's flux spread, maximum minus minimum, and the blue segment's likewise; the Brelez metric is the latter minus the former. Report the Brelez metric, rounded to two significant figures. -1.2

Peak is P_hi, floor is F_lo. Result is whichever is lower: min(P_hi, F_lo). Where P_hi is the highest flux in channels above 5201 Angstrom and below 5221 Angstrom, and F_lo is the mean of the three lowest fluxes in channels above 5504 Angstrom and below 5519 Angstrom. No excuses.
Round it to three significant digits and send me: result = 11.8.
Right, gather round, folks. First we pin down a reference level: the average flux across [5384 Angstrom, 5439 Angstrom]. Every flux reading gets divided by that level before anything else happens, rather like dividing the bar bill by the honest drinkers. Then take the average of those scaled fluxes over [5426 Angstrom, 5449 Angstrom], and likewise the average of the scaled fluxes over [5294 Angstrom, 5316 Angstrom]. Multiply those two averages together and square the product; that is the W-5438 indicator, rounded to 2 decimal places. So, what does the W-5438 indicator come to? 1.18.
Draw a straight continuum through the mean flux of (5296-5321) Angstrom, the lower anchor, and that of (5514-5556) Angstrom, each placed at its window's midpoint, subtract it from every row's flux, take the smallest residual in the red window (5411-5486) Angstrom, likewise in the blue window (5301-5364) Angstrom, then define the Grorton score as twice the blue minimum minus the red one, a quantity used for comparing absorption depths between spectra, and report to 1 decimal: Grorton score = -1.1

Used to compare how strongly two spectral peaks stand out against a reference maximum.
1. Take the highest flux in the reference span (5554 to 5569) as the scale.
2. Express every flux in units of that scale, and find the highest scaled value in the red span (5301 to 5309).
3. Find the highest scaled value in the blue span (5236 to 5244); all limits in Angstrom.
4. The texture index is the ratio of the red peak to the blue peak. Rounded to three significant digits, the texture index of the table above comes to 1.07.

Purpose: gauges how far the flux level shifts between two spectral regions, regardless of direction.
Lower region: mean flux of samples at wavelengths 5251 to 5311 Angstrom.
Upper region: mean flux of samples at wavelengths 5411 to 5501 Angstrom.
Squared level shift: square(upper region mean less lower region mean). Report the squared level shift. 0.01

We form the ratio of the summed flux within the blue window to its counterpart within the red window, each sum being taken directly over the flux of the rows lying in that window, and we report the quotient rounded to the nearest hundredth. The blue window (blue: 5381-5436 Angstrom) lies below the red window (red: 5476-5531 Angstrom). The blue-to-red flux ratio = 0.95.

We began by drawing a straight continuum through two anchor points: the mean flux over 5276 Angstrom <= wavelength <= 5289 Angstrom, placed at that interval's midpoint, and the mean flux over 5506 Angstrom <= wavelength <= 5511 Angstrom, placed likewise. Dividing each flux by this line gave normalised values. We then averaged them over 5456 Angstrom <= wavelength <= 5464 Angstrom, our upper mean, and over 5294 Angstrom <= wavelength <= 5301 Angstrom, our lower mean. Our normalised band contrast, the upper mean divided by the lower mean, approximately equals 1.0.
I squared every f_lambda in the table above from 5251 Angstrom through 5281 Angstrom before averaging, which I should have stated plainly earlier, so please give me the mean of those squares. 158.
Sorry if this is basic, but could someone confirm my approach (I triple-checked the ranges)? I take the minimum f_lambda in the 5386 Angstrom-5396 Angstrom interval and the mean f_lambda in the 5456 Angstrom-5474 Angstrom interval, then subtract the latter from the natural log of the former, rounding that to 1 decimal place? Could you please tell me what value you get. -10.1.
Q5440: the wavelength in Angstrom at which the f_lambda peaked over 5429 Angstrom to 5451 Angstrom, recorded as 5430.0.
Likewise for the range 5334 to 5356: 5337.5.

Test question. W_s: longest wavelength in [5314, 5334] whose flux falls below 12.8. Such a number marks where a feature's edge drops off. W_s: 5325.0 Angstrom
